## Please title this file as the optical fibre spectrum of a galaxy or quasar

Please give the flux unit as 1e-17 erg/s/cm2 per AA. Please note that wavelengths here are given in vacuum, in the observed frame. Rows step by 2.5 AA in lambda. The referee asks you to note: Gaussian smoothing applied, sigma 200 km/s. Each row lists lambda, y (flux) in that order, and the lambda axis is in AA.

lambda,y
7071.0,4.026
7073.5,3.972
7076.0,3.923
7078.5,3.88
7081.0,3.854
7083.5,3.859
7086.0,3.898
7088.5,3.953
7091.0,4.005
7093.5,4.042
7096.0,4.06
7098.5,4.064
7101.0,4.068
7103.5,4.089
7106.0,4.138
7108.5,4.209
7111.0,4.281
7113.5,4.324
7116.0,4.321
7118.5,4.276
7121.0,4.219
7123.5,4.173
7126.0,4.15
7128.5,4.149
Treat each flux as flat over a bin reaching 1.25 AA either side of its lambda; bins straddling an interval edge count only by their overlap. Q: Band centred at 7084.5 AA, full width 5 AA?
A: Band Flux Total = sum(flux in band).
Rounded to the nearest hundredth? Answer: 7.76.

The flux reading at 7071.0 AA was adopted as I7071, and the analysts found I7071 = 4.026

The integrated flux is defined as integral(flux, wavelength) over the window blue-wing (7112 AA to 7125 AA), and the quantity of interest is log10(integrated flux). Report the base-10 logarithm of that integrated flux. 1.7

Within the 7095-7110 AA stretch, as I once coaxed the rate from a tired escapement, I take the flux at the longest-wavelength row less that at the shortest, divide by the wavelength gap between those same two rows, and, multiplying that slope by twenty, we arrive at 0.24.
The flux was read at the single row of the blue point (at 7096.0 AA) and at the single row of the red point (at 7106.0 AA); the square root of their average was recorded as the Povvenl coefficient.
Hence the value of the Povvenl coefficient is 2.02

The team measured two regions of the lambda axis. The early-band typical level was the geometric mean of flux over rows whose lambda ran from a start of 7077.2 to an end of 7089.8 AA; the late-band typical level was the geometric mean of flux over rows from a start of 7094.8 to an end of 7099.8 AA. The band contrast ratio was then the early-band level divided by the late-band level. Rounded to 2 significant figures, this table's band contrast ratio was 0.96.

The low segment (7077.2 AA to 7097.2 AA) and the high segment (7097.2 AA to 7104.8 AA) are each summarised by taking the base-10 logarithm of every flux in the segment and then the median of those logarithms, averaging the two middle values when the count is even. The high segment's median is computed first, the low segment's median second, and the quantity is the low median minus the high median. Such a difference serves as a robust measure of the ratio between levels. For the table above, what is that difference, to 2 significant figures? -0.015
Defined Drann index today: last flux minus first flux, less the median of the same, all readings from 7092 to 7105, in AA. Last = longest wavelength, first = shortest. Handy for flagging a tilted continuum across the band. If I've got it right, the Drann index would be -4.02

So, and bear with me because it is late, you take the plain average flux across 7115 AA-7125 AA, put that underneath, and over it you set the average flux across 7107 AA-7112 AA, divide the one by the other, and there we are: 0.999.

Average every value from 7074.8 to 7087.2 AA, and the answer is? 3.88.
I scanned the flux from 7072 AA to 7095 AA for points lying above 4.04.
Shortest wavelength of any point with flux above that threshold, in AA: 7093.5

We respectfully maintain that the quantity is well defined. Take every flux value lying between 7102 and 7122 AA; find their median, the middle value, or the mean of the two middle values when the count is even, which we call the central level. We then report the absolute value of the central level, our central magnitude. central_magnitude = 4.2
